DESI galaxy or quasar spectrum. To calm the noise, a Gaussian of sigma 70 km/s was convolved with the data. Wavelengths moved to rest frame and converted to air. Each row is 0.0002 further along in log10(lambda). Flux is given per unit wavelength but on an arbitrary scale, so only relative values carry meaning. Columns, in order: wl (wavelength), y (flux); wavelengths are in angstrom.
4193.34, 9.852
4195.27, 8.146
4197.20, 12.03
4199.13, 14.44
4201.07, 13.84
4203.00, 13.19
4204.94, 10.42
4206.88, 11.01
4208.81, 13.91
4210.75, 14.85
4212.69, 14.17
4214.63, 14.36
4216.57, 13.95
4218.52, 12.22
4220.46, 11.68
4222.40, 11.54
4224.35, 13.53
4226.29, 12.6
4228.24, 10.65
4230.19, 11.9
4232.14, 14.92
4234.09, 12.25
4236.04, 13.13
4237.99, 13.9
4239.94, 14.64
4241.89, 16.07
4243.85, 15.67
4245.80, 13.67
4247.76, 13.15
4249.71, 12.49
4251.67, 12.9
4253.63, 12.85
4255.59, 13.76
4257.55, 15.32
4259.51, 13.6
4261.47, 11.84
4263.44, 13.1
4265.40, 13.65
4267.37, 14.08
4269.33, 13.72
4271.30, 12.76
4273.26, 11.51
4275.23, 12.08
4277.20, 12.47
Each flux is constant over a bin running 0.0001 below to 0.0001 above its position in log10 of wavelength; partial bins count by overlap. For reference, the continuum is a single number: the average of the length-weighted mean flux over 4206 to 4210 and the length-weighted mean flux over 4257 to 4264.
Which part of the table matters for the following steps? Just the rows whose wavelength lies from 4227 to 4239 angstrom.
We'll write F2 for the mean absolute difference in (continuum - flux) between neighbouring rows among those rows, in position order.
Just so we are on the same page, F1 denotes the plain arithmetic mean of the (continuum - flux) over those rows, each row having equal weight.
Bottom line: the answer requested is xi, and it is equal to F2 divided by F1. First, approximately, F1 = 0.2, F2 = 1.7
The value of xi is 8.1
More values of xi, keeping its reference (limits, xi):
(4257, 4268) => -1.9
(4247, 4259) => -1.8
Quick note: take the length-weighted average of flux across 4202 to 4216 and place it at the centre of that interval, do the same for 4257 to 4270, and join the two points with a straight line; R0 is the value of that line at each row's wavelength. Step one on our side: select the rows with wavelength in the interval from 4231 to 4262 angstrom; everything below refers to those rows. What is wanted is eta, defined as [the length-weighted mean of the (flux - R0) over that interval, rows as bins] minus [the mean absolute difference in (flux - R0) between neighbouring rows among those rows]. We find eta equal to -0.8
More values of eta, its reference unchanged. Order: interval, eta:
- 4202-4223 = -1.4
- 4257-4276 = -1.4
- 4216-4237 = -2.2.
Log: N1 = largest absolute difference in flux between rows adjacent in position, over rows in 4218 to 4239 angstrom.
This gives 3.02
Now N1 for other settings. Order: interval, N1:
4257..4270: 1.76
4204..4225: 2.90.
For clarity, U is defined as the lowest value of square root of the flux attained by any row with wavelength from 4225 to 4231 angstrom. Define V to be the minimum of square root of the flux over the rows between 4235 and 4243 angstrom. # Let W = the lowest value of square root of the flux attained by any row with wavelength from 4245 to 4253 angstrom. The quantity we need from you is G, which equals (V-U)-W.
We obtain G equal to -3.17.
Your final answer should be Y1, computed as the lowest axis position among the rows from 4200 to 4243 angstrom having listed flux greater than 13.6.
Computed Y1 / 4201.07 angstrom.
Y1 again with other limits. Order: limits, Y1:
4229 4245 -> 4232.14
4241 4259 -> 4241.89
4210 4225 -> 4210.75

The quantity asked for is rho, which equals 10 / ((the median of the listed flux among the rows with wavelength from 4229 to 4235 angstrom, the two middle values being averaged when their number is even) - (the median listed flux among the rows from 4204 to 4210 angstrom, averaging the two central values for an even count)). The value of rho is 8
